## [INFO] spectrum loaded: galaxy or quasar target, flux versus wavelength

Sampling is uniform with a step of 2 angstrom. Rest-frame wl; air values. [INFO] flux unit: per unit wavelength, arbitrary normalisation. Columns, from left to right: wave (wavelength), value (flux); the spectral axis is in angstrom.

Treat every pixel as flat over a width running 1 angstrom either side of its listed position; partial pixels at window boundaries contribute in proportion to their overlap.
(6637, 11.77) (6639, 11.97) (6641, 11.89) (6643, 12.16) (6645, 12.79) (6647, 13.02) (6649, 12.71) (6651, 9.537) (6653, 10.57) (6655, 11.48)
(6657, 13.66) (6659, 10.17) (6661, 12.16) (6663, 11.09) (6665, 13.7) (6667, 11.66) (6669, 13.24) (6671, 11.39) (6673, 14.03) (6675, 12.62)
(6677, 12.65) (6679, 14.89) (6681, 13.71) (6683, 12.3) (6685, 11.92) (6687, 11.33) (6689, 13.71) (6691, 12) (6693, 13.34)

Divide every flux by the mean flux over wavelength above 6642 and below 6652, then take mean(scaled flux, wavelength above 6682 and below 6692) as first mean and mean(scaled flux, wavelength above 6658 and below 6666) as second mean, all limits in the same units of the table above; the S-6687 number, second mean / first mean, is 0.96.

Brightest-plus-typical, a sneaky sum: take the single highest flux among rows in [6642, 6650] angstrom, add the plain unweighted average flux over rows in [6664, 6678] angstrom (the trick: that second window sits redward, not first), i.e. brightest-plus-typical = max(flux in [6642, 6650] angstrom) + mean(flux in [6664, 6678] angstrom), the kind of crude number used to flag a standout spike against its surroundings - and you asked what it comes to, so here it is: 25.8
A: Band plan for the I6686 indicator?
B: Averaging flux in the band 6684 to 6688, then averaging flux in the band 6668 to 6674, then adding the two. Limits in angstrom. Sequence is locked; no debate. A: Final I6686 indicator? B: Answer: 24.5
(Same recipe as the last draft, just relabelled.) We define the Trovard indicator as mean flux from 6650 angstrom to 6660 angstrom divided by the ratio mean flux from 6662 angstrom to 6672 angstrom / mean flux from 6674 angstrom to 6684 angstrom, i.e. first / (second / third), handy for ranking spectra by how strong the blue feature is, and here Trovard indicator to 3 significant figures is 12.0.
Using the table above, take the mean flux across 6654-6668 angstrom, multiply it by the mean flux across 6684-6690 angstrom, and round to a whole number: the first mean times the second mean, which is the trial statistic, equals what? 148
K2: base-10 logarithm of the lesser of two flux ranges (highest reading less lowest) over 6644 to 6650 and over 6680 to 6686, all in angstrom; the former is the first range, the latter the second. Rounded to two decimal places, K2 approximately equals -0.51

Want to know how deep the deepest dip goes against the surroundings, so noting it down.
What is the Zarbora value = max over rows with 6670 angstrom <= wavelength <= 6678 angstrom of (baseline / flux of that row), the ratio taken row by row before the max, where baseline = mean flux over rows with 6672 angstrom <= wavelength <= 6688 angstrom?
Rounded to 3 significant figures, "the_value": 1.14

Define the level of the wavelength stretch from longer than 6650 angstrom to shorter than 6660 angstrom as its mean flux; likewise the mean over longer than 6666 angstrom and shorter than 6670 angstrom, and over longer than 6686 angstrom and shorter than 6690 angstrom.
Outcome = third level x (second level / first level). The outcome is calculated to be 14.1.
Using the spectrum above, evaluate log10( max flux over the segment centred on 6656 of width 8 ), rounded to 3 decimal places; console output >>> 1.135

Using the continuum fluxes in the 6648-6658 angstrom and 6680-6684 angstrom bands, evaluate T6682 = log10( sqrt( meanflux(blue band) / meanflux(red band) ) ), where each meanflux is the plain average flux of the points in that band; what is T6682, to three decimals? -0.025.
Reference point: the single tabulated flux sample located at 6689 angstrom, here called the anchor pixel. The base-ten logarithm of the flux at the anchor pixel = 1.14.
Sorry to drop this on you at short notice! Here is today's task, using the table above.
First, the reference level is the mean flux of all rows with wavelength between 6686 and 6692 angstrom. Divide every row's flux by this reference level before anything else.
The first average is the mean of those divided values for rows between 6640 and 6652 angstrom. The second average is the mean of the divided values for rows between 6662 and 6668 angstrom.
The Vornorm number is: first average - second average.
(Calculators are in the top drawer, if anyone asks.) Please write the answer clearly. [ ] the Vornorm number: -0.01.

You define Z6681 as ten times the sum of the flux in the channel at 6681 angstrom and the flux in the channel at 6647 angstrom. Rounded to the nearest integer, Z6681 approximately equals 267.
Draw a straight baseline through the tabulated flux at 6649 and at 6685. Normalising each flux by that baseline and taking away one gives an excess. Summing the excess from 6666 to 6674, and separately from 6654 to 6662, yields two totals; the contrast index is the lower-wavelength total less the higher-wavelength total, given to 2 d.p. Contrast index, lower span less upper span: -0.32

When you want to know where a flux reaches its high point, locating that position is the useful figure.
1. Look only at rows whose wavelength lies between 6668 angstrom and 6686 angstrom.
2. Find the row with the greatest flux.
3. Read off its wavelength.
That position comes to 6679 angstrom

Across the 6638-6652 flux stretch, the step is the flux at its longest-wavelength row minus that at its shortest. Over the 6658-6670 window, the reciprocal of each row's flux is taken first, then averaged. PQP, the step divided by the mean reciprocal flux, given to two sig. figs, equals -29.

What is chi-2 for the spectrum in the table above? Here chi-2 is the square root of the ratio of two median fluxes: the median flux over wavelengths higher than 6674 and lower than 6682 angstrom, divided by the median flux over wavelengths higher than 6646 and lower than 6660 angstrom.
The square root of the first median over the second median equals 1.07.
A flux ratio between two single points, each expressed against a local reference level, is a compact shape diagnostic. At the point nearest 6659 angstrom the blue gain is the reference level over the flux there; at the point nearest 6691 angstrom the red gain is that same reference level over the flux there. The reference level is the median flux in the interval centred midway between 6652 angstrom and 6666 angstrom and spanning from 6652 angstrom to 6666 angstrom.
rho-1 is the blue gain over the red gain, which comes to 1.18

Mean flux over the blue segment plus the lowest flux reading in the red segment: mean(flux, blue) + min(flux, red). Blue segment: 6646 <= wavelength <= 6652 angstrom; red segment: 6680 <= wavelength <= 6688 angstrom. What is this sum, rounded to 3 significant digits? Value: 23.1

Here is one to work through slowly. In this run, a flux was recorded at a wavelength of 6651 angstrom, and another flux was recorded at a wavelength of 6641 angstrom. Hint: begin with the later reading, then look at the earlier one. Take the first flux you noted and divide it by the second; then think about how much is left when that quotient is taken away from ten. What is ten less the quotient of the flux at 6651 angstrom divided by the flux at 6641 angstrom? 9.20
